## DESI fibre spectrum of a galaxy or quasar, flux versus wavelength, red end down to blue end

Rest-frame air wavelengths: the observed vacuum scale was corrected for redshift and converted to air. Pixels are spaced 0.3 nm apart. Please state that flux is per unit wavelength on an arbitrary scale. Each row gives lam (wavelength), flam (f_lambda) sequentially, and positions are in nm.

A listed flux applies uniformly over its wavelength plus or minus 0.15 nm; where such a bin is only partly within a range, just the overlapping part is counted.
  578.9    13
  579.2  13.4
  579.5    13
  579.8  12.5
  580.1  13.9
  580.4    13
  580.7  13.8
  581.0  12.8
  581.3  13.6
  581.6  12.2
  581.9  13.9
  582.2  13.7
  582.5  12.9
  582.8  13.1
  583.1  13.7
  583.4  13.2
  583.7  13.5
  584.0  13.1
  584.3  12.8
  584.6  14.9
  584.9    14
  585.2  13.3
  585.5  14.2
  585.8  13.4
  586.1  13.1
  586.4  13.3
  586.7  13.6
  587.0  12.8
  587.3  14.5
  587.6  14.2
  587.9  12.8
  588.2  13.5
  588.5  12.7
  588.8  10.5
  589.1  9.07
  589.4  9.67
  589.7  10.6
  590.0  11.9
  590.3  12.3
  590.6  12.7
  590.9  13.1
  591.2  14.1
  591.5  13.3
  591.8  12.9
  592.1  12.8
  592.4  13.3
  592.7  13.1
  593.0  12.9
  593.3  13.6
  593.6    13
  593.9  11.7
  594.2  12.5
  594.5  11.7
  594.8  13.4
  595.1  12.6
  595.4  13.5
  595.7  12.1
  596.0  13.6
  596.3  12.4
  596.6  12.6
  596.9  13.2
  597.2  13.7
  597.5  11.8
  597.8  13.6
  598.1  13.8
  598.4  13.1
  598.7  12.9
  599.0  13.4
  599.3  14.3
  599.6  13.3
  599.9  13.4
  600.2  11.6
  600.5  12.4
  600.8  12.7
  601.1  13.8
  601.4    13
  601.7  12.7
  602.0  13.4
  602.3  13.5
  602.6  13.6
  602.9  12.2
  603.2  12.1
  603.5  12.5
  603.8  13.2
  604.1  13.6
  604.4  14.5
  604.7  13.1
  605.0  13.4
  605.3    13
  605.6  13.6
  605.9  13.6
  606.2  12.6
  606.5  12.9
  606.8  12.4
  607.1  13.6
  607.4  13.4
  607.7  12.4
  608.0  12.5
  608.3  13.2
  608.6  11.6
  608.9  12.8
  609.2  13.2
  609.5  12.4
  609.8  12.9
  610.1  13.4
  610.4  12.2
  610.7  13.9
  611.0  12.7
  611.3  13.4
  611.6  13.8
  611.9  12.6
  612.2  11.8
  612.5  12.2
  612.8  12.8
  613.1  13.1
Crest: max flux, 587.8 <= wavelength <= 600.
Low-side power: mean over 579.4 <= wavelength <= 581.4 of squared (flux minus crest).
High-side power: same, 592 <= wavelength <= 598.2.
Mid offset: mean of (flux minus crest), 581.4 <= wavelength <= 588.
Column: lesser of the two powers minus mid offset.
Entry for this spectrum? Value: 2.2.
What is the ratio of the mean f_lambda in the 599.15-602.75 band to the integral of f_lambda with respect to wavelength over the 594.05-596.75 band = 0.38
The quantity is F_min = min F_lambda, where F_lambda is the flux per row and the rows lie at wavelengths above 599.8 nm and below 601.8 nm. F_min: 11.6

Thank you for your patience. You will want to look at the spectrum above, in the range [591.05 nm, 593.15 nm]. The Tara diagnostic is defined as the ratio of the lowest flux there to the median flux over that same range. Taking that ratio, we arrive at 0.977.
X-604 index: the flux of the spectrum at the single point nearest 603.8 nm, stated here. 13.2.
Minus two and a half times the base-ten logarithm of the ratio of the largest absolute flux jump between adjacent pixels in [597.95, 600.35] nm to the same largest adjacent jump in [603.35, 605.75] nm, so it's -0.3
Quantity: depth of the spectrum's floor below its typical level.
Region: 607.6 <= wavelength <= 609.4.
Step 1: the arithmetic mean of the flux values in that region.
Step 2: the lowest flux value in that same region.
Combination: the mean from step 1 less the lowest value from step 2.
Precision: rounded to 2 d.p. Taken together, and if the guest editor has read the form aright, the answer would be 1.02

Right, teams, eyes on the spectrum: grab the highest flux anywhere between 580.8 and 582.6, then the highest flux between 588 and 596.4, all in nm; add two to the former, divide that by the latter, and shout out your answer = 1.13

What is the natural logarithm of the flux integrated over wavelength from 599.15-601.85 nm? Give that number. 3.56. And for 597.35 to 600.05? 3.58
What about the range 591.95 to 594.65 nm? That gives 3.54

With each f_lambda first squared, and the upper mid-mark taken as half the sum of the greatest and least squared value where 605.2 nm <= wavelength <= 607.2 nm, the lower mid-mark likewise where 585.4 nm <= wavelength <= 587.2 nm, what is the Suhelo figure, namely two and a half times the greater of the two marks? 457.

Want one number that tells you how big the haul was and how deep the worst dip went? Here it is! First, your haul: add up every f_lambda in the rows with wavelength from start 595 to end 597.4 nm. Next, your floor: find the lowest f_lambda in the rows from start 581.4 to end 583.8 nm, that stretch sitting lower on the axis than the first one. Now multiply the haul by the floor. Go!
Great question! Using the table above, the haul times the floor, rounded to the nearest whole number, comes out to 1265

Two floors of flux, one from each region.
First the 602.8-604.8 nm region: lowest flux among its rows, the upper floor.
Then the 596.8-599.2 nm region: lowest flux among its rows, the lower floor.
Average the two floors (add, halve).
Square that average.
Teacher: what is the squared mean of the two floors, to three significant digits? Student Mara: 143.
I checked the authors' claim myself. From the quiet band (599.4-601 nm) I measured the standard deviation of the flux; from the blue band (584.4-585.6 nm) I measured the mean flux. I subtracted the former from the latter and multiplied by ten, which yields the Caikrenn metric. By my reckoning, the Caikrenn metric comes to 134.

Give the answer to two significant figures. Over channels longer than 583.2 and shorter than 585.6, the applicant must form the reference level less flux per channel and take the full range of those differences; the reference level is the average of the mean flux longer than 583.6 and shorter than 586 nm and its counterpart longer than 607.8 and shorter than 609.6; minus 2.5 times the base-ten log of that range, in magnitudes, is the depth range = -0.81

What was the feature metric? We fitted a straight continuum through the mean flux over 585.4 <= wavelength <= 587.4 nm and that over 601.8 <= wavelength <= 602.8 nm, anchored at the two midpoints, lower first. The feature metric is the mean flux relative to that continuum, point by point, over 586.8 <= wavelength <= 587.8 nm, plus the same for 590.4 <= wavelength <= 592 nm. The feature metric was 2.00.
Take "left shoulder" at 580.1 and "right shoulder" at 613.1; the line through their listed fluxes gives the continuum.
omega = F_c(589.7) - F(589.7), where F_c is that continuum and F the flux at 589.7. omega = 3.1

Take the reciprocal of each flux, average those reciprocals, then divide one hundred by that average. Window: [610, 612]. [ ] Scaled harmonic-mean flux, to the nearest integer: 1312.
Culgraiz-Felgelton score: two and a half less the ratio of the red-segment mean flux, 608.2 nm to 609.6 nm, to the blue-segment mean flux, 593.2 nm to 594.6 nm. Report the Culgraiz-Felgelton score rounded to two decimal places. 1.49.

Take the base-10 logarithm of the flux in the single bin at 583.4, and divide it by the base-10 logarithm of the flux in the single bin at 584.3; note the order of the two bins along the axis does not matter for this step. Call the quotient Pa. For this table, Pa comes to 1.01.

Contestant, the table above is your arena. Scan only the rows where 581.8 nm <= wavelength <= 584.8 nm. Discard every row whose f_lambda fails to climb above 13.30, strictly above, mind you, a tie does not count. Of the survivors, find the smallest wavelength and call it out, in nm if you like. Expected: 581.9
